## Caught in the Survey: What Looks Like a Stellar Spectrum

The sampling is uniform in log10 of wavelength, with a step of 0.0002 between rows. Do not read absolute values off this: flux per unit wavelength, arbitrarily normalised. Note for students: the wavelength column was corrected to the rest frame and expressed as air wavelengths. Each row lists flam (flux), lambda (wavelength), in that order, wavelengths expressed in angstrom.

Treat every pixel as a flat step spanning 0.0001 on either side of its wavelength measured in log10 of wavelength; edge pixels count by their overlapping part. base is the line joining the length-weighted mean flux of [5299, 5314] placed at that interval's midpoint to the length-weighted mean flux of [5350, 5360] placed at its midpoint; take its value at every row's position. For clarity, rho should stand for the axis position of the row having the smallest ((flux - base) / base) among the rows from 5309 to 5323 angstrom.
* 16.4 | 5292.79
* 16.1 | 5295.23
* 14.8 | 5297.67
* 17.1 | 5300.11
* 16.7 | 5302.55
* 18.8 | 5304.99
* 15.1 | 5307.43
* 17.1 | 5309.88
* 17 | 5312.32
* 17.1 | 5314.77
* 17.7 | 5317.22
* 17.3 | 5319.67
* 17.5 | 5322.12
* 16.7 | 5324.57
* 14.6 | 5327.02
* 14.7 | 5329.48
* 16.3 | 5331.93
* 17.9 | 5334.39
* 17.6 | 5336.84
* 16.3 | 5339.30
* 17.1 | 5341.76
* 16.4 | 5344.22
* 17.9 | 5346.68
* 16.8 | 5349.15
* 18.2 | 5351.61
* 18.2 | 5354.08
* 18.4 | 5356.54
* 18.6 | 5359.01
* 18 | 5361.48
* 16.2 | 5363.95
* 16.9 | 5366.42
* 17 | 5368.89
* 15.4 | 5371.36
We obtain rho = 5312.32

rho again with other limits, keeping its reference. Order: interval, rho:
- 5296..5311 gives 5297.67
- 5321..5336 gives 5327.02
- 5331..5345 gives 5344.22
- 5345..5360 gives 5349.15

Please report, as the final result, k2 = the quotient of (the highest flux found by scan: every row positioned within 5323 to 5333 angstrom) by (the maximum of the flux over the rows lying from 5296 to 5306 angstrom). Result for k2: 0.89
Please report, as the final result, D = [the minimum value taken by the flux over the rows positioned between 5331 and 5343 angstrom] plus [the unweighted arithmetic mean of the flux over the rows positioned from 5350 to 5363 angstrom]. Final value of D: 34.58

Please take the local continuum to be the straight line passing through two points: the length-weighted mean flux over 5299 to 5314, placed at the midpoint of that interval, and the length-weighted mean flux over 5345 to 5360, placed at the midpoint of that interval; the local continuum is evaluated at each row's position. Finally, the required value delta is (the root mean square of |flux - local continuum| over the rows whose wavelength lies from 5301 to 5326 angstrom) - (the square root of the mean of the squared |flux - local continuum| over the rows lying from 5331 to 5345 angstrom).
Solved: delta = -0.10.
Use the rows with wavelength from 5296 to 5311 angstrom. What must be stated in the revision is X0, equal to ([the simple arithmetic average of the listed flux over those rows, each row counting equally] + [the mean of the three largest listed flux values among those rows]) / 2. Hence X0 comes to 17.1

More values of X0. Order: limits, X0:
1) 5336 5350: 17.3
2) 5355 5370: 17.9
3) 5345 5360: 18.2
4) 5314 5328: 17.2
